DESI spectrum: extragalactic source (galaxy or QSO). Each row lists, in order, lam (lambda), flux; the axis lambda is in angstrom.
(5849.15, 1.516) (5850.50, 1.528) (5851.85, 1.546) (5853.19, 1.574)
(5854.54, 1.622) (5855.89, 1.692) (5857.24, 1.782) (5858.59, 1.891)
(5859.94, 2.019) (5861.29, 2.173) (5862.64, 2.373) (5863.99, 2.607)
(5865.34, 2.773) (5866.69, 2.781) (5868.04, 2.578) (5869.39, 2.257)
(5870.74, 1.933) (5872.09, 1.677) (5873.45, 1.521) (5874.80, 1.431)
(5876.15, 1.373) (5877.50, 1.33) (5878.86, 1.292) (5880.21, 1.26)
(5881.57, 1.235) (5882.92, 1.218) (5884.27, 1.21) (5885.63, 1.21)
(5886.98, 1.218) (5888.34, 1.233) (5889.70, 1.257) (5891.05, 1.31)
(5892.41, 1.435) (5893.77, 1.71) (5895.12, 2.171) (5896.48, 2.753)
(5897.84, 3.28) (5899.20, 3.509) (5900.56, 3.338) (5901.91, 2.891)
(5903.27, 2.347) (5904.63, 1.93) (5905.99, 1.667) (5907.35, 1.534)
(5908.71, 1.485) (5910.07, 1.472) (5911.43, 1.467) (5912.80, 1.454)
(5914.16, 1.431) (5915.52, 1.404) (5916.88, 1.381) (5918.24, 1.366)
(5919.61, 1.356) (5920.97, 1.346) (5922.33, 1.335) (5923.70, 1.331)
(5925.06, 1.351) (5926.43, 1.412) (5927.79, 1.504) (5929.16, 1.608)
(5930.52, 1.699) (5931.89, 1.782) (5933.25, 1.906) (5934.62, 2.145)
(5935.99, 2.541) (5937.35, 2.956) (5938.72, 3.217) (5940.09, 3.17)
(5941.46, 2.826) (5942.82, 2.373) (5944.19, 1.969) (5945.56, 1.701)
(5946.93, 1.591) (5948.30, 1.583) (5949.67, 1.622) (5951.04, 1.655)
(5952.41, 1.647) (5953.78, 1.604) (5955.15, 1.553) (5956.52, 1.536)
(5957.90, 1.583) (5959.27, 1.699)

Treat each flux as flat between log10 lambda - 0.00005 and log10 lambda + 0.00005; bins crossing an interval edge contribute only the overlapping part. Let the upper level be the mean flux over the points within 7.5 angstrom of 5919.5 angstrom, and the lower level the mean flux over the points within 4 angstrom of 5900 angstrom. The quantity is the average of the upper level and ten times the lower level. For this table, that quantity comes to 15.8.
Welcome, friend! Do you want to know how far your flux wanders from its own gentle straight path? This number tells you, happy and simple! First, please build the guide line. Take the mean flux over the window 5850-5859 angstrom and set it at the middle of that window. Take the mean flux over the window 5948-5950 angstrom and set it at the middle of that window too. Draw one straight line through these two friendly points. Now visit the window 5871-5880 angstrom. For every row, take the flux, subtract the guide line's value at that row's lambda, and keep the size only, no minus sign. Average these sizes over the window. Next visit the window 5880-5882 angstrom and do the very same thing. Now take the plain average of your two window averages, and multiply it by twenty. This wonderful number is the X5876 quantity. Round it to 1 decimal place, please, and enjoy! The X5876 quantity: 6.2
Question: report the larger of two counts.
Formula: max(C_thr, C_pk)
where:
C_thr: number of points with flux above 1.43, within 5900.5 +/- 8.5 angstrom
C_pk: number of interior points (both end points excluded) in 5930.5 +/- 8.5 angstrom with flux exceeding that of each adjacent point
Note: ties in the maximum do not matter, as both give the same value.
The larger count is 13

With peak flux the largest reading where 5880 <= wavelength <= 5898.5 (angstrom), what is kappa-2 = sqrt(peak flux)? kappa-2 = 1.81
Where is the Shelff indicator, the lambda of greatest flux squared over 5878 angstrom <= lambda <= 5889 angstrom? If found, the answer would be 5878.86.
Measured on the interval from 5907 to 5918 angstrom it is 5907.35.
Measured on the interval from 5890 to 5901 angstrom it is 5899.20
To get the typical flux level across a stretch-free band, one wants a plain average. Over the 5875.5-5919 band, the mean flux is 1.7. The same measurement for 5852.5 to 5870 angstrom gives 2.2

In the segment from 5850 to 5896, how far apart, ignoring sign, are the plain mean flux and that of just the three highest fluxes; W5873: 1.0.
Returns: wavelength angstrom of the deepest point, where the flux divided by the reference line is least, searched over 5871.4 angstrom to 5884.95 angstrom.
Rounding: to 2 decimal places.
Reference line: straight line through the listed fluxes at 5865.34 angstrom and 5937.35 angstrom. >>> 5884.27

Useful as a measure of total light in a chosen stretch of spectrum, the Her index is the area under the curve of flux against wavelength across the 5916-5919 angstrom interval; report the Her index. 4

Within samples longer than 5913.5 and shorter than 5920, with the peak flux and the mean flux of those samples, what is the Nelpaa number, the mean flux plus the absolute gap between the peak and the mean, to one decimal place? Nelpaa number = 1.4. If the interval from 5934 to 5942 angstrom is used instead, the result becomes 3.2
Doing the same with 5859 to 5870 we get 2.8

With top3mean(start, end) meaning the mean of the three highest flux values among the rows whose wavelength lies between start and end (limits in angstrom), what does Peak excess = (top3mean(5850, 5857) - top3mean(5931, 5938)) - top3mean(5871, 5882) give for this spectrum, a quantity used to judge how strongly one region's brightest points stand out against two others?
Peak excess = -2.5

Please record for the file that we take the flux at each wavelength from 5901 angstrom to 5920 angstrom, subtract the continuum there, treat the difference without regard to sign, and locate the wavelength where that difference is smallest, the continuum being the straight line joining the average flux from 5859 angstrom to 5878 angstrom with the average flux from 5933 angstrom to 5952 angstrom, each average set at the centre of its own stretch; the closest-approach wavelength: 5903.27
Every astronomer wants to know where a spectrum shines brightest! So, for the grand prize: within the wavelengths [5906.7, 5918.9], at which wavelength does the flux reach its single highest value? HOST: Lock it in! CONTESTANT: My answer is 5907.35 angstrom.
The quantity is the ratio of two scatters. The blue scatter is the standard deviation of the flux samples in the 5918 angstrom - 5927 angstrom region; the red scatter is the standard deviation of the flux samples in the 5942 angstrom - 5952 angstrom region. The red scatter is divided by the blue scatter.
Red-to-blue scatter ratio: 11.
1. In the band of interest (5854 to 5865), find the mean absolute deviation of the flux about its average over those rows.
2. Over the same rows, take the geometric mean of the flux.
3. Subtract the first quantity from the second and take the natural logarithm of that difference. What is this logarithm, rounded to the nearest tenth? 0.5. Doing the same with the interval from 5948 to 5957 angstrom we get 0.4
